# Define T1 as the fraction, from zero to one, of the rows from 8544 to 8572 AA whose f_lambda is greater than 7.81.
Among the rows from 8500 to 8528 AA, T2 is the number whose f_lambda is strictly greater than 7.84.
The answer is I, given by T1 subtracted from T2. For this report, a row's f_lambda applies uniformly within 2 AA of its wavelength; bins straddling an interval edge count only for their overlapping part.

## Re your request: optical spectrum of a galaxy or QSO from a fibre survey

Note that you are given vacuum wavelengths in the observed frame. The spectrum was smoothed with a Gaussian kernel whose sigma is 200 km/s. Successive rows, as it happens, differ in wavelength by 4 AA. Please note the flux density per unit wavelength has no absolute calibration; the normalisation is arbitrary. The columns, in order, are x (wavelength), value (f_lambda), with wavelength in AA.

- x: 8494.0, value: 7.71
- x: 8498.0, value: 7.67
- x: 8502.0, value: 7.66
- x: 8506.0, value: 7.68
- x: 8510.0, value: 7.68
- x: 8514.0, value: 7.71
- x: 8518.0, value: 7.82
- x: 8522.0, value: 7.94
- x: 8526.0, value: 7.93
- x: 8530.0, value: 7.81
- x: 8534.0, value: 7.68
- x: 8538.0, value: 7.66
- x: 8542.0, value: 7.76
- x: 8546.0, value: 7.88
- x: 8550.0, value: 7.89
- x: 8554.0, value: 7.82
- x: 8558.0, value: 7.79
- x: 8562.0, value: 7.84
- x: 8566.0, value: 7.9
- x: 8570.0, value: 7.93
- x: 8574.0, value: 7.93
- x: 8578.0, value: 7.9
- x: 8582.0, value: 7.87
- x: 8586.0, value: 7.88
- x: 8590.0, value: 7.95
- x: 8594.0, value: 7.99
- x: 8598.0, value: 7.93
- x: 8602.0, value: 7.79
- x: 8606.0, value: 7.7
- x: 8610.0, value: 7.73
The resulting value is 1.1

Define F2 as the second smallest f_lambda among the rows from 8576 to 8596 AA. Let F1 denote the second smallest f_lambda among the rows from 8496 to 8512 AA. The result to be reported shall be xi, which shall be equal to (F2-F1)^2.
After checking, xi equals 0.04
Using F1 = 7.67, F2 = 7.88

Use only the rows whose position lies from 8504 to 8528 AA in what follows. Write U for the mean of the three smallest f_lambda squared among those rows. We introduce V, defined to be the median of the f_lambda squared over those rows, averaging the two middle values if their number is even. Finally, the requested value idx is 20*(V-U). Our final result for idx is 23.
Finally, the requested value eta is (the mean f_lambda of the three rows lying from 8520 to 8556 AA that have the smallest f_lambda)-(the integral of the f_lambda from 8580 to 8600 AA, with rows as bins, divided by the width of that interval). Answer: -0.2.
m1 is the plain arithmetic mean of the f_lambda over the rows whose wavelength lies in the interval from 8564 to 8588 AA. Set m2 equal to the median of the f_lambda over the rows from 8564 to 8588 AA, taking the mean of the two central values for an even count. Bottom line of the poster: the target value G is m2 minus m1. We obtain -0.002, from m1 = 7.90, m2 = 7.90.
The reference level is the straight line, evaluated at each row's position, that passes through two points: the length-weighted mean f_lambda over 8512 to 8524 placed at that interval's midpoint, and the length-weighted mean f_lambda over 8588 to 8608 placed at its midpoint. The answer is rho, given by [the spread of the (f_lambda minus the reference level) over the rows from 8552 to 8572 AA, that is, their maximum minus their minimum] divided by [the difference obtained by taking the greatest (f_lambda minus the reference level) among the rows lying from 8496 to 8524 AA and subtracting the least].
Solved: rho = 0.5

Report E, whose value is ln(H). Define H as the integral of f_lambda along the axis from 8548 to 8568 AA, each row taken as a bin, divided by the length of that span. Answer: 2.06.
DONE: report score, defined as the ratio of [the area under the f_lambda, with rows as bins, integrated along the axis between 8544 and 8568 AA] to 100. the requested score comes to 1.9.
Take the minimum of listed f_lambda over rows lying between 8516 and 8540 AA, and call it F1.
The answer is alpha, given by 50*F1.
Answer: 383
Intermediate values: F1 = 7.66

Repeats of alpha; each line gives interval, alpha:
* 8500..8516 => 383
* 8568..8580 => 395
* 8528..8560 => 383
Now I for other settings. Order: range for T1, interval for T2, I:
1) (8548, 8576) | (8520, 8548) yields 2.1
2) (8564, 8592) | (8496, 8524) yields 0.0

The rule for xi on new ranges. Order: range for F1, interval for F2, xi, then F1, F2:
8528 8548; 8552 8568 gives 0.02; 7.68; 7.82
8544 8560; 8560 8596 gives 0.00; 7.82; 7.87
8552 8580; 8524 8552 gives 0.02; 7.82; 7.68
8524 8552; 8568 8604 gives 0.04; 7.68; 7.87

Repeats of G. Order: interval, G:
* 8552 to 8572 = -0.016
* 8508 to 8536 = 0.014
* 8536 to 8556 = 0.018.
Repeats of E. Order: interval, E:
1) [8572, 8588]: 2.07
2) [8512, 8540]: 2.05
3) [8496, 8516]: 2.04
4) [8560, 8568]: 2.06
